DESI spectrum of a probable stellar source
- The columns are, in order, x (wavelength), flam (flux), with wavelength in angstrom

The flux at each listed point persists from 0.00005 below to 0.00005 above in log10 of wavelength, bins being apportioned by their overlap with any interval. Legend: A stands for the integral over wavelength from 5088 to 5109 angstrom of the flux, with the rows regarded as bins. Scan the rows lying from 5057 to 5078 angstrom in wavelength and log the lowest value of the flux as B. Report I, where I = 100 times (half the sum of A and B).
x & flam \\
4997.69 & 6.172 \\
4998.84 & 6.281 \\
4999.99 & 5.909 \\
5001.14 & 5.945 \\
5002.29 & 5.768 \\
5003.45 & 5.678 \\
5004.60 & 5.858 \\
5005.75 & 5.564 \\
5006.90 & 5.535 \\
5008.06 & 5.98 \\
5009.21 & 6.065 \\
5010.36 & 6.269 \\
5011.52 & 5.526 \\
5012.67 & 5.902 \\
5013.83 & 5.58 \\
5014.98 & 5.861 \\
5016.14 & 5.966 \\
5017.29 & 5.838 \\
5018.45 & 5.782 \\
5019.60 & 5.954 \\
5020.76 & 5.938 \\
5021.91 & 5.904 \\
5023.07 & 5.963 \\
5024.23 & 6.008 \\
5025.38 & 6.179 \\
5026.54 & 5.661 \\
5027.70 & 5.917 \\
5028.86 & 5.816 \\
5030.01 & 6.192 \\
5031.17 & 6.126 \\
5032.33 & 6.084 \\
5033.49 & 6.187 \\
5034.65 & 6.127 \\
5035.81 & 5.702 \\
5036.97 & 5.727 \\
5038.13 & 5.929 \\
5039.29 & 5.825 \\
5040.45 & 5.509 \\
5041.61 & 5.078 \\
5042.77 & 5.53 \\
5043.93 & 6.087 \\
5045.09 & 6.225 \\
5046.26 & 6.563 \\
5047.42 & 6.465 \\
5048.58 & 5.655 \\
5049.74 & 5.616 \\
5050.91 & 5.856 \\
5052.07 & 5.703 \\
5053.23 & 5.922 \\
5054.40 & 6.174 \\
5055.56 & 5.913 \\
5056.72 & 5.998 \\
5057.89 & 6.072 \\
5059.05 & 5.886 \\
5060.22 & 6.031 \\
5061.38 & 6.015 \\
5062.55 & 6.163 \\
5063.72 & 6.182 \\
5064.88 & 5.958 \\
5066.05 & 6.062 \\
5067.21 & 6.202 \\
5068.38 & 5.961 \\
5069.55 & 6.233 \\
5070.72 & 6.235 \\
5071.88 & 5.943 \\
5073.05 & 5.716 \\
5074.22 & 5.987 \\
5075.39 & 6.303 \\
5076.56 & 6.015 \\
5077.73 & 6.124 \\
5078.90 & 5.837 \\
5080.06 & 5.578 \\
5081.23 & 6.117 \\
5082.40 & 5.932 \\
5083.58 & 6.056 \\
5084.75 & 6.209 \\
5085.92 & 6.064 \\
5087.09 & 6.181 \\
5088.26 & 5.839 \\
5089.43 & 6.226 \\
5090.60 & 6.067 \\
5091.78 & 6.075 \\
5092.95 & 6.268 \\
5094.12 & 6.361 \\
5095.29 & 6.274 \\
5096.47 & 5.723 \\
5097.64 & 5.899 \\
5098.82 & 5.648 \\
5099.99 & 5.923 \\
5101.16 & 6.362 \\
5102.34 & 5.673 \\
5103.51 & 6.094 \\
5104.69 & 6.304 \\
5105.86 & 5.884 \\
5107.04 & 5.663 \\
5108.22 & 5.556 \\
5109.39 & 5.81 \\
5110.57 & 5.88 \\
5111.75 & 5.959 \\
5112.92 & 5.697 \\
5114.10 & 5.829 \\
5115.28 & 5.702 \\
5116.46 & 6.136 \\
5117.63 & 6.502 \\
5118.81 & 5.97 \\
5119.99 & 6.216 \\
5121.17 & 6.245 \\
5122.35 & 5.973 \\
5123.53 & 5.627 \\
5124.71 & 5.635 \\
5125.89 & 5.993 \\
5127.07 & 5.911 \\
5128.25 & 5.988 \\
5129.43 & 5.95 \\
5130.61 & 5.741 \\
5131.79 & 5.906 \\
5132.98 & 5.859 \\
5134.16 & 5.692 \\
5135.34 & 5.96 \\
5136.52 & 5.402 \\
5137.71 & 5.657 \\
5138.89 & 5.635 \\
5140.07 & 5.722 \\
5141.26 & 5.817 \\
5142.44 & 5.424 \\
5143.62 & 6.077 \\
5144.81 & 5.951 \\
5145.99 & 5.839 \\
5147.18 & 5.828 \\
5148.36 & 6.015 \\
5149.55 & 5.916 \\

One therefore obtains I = 6578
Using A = 126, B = 5.716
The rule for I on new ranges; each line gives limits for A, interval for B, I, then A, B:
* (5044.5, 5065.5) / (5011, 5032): 6598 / 126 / 5.526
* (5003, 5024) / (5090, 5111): 6416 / 123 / 5.556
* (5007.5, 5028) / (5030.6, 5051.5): 6307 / 121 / 5.078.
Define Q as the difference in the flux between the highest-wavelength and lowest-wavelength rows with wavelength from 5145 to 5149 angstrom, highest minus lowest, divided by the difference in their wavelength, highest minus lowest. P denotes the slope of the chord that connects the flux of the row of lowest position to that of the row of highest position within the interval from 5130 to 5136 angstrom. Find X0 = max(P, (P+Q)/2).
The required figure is 0.060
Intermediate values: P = 0.046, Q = 0.07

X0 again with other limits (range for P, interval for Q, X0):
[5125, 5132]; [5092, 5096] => -0.006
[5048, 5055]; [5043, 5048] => 0.099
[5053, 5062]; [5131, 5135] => 0.011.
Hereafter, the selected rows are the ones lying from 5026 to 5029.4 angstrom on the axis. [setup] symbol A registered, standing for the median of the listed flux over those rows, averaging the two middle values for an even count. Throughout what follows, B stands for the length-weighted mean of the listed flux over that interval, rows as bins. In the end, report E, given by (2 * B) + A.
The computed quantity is 17.4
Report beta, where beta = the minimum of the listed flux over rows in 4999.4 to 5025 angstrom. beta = 5.526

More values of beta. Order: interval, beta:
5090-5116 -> 5.556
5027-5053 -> 5.078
